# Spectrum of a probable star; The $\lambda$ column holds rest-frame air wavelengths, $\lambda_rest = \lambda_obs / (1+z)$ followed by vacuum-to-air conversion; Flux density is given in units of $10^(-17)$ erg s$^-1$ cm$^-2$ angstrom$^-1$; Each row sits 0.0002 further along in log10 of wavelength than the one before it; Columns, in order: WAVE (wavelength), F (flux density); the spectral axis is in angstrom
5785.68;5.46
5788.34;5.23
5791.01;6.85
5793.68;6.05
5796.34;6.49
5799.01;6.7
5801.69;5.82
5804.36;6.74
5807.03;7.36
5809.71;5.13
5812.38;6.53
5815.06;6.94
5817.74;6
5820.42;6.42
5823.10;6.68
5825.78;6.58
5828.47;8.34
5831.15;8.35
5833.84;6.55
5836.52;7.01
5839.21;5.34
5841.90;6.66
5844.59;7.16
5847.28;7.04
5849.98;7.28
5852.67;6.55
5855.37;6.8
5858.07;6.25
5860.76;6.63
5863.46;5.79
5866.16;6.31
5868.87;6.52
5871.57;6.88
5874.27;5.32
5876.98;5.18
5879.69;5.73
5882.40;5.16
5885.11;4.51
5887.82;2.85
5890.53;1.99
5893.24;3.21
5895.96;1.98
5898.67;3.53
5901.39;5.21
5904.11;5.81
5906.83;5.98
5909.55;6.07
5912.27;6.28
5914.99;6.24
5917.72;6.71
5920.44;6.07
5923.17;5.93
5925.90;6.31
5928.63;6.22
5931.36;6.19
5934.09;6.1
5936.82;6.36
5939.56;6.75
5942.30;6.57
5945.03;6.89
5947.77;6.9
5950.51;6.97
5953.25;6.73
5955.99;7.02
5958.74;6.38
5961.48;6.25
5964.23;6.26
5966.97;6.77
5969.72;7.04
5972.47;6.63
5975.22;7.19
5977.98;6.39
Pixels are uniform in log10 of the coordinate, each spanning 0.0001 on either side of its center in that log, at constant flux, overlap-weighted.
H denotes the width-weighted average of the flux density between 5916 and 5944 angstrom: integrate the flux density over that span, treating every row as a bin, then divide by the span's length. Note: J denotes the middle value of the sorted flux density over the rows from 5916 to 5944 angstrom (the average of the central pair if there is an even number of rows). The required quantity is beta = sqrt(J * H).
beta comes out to 6.3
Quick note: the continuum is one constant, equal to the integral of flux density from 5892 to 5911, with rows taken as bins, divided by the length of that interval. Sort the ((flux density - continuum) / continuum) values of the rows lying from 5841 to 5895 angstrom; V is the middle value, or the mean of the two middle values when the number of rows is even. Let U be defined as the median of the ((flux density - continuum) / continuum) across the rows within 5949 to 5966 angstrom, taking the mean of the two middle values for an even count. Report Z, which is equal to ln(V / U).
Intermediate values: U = 0.44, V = 0.38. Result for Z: -0.1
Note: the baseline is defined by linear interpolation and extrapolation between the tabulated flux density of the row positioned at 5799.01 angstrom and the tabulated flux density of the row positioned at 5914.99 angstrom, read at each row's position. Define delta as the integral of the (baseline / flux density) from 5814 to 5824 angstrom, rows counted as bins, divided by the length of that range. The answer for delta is 1.02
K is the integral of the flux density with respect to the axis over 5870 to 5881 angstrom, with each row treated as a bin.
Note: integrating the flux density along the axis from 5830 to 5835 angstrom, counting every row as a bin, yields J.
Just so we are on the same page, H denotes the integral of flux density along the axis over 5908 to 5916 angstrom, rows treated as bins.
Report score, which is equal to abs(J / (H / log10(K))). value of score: 1.35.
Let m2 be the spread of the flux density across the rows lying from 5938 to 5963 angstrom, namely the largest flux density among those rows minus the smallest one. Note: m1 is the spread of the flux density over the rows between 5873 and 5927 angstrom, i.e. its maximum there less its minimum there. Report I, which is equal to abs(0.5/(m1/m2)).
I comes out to 0.1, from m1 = 5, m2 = 0.8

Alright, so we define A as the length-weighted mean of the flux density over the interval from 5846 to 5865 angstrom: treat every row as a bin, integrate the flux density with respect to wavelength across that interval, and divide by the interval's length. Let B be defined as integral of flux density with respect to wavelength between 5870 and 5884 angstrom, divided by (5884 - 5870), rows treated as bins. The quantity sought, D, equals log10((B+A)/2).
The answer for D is 0.79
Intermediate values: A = 6.6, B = 5.65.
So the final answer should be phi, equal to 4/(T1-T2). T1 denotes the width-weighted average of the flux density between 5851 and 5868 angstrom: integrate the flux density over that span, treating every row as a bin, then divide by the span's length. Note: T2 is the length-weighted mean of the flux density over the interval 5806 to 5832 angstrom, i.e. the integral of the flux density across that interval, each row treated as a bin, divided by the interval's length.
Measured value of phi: -10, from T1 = 6.41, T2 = 6.8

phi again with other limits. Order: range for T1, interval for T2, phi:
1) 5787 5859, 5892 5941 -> 4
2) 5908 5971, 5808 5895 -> 9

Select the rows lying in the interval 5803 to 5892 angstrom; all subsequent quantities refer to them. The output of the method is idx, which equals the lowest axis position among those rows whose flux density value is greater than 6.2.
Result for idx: 5804.36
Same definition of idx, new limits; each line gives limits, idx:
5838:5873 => 5841.90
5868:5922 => 5868.87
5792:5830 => 5796.34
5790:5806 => 5791.01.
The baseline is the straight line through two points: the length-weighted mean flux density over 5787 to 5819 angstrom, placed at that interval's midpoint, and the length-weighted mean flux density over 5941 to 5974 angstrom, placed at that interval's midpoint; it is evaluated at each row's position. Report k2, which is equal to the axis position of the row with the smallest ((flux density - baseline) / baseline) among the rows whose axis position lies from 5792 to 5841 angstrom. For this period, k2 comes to 5809.71 angstrom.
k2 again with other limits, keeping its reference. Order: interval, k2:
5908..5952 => 5923.17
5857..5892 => 5890.53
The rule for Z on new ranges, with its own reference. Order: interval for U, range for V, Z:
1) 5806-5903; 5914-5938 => -0.1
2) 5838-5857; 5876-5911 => -1.3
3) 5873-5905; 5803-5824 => 2.0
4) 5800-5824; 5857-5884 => -0.3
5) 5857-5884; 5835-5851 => 0.5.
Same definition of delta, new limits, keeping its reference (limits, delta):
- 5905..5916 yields 1.02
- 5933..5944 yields 0.95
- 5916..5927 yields 1.00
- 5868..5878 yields 1.09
